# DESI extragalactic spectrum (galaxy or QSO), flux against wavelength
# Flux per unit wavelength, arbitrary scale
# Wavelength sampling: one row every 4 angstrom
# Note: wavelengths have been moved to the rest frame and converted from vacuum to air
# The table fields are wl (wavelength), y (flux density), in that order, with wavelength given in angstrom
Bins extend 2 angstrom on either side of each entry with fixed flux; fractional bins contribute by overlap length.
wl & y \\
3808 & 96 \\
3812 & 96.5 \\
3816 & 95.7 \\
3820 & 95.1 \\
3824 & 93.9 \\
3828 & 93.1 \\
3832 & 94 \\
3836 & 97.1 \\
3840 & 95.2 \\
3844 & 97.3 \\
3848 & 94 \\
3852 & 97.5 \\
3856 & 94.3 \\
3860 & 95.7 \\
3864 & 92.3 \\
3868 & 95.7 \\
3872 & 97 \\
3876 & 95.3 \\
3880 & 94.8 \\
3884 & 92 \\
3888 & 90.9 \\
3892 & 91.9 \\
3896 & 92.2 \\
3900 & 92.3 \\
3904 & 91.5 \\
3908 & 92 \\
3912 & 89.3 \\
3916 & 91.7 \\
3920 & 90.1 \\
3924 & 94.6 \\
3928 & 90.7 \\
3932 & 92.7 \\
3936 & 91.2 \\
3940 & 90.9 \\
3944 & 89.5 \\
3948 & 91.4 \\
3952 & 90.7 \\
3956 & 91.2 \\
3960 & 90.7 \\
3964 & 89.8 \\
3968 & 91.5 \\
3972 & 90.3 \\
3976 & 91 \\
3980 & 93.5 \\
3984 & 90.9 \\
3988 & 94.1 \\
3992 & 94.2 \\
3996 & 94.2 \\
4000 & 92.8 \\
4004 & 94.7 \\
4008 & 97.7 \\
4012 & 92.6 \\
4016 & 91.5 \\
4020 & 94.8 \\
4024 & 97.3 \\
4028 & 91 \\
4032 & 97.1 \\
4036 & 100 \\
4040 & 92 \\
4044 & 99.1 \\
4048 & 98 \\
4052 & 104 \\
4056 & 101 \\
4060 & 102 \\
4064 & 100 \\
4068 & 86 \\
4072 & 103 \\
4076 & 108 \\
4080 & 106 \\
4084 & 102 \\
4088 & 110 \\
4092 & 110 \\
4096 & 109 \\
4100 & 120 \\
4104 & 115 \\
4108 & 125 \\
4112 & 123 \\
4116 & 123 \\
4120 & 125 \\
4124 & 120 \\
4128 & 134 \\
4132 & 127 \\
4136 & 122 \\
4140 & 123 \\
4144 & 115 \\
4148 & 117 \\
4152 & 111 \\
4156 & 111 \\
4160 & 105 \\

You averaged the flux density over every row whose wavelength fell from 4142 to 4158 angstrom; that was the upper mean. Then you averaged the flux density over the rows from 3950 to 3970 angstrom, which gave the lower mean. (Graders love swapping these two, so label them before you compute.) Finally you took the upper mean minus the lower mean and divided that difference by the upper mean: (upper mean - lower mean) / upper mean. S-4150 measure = 0.20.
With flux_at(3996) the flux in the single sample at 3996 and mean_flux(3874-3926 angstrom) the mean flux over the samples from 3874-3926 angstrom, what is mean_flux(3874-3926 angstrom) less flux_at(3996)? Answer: -2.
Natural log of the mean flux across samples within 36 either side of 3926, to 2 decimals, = 4.51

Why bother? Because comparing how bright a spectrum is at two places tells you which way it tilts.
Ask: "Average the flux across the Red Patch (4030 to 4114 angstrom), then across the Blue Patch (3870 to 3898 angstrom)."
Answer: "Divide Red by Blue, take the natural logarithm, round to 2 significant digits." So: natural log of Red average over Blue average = 0.12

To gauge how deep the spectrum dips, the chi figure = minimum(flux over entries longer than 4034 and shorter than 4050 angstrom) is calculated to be 92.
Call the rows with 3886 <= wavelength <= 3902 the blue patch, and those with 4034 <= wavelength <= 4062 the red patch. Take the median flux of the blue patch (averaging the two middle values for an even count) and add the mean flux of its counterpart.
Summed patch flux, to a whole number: 191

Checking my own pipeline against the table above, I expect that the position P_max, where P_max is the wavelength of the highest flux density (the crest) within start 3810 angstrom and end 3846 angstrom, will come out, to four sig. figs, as 3844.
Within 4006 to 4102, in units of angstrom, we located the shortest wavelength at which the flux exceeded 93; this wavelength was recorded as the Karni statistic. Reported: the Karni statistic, 4008 angstrom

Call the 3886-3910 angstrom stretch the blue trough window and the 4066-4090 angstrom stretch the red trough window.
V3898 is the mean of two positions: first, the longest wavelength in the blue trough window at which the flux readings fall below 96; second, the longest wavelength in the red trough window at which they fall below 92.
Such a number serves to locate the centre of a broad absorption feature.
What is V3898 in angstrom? 3988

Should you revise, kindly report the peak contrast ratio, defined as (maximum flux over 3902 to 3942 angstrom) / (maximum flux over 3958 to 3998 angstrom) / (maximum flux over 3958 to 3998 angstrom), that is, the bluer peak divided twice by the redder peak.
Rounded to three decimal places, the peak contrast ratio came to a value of 0.011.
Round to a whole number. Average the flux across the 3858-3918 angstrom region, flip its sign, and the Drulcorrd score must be -93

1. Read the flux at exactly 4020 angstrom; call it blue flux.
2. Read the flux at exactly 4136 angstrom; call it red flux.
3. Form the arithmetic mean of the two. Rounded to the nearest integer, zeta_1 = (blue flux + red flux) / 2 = 108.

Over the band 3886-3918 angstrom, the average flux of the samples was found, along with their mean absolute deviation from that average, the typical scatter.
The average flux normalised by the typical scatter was 133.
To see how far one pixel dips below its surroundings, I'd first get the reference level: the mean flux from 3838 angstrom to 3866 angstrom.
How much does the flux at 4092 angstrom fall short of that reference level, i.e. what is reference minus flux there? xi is -15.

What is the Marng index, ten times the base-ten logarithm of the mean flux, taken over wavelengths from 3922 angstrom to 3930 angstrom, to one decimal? 19.7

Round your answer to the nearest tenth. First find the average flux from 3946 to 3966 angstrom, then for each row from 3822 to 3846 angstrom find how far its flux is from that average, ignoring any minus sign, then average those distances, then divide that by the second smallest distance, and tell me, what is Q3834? 1.4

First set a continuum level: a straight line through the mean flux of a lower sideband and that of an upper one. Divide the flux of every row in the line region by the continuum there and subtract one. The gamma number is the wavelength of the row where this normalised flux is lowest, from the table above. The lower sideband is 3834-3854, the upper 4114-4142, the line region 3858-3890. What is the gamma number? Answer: 3888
